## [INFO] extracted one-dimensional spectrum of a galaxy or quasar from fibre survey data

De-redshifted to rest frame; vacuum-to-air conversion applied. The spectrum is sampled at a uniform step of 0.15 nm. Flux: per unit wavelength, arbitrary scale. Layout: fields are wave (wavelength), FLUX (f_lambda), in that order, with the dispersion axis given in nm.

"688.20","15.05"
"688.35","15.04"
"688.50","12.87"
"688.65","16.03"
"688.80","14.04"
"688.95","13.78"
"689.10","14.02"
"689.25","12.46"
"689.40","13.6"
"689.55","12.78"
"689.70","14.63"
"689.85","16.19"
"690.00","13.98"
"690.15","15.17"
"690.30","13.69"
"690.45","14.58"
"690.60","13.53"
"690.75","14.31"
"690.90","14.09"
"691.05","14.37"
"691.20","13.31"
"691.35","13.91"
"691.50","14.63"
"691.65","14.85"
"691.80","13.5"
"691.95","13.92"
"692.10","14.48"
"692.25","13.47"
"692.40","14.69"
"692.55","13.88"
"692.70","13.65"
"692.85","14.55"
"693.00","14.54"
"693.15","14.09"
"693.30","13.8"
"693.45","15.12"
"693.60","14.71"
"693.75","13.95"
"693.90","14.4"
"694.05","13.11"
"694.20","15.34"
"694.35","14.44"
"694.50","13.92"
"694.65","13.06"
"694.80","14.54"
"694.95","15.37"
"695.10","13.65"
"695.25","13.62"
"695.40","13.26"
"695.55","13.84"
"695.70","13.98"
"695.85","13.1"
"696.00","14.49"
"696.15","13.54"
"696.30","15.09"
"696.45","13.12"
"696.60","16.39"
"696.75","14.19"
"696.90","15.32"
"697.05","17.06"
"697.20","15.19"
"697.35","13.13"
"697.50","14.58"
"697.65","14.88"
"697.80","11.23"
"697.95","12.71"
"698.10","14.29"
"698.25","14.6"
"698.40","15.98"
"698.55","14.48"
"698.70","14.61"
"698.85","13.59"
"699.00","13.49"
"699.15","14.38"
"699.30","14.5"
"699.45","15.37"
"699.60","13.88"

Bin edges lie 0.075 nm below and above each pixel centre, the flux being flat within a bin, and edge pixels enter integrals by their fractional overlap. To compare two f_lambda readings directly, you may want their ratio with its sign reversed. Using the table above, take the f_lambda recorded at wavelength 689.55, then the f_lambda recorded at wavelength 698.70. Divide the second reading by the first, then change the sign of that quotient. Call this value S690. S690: -1.14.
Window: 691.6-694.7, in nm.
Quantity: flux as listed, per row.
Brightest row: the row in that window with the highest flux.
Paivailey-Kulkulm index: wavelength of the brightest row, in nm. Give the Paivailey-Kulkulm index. 694.20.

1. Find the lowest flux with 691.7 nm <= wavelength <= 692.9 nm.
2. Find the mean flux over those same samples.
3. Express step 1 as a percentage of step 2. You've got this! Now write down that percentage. 96.1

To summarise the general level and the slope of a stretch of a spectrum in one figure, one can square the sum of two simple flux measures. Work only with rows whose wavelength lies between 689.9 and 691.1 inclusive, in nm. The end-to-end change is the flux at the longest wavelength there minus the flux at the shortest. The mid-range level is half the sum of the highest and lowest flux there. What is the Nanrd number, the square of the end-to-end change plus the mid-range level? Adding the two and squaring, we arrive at 217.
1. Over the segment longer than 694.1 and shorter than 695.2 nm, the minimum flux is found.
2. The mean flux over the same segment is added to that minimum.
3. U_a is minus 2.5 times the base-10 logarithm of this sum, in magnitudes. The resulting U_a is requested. -3.59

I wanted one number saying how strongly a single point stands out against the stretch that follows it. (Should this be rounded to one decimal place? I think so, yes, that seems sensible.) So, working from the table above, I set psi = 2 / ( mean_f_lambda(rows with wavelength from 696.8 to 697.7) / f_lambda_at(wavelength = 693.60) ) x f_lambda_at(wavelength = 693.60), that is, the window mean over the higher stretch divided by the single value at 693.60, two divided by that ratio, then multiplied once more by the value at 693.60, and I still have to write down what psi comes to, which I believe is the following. 28.8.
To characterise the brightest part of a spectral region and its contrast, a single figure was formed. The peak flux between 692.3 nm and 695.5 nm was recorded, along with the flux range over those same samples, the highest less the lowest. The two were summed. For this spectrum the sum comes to 17.7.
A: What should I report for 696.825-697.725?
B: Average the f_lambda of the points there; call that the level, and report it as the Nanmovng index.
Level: 15.0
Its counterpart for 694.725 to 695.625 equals 14.0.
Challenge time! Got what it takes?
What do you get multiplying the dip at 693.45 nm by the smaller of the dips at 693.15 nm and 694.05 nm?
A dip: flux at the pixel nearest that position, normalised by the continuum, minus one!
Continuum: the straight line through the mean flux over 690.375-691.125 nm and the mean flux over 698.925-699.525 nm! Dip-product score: -0.0049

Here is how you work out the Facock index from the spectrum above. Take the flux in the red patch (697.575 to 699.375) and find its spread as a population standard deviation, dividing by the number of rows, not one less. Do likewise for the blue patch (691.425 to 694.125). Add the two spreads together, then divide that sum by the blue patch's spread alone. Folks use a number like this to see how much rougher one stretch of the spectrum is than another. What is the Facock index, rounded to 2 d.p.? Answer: 3.13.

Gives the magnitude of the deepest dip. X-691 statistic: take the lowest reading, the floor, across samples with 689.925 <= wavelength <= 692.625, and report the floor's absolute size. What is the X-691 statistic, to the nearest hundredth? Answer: 13.31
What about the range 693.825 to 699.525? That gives 11.23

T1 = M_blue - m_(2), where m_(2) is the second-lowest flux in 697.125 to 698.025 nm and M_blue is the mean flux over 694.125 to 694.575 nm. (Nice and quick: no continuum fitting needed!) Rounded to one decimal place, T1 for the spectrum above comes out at 1.9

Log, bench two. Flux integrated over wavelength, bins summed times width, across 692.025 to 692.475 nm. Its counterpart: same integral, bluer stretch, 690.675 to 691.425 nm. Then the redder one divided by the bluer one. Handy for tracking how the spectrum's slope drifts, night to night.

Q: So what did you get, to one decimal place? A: 0.6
